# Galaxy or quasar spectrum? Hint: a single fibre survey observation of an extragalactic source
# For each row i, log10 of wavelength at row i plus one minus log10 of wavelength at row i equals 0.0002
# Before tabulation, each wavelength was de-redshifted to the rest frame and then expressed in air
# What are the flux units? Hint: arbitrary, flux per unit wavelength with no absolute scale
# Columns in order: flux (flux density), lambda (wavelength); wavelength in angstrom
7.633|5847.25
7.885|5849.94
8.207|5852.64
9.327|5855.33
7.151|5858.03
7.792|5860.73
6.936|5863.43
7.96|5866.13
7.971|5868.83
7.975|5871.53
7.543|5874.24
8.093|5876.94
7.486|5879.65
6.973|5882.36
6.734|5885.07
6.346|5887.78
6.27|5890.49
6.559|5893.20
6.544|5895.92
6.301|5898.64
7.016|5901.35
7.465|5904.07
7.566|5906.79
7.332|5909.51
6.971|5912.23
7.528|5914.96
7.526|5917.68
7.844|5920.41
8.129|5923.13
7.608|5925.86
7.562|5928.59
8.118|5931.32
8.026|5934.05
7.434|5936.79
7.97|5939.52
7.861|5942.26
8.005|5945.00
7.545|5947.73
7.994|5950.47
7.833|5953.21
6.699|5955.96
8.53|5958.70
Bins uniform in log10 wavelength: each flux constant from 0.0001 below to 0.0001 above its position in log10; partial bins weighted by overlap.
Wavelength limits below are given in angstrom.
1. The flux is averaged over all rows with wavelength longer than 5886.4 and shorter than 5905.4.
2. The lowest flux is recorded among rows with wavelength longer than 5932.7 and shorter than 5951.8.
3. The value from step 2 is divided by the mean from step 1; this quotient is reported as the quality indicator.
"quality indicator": 1.12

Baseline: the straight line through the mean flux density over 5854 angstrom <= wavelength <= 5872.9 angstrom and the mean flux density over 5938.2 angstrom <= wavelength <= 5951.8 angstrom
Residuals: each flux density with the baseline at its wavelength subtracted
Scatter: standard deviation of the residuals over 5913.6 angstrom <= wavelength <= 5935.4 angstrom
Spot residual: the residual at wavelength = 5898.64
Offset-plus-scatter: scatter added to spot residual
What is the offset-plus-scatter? -1.3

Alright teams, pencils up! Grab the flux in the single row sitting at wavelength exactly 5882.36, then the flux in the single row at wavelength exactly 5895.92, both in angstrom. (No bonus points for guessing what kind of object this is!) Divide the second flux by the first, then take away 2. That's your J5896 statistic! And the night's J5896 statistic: -1.1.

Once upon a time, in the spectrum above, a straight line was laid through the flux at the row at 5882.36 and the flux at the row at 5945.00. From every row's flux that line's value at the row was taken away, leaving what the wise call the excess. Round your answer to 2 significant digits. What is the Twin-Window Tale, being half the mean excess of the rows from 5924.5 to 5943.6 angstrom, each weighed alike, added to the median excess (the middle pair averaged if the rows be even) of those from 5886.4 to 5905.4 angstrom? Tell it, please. -0.67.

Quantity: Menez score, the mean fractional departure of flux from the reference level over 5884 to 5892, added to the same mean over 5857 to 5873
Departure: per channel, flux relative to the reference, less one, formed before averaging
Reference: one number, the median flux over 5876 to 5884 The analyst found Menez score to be -0.119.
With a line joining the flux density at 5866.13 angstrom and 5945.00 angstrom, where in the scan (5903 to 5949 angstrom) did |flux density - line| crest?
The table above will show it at 5912.23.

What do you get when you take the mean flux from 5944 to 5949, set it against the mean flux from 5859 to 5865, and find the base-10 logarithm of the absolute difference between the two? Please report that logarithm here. -0.39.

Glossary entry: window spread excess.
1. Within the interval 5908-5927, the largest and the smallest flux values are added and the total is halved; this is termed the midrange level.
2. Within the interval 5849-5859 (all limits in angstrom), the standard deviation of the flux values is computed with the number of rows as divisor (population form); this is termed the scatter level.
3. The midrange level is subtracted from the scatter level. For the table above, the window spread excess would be -6.8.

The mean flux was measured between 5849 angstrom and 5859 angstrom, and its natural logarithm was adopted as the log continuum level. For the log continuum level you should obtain 2.10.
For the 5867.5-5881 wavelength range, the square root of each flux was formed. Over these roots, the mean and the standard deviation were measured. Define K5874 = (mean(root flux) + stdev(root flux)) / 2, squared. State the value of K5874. 2.02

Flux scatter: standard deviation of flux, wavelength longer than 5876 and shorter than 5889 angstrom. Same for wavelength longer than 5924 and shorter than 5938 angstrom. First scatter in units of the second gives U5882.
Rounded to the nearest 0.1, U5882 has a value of 2.2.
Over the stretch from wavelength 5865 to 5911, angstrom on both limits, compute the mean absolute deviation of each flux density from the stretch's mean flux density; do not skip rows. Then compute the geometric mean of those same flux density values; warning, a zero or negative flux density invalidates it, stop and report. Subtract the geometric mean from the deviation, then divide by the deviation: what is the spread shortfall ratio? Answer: -11.9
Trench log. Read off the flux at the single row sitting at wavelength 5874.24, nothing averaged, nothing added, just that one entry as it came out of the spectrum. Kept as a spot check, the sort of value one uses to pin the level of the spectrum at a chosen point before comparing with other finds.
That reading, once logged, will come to 7.543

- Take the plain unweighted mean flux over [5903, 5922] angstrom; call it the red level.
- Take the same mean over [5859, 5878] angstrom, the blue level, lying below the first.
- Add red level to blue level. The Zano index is 15.2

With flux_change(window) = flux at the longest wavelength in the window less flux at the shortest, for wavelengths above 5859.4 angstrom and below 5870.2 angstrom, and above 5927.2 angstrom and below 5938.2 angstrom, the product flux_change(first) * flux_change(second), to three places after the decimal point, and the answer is -0.023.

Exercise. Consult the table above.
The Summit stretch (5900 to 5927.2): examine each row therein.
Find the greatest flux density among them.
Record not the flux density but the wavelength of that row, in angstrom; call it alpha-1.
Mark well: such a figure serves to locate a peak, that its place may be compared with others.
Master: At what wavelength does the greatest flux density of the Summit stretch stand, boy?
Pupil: 5923.13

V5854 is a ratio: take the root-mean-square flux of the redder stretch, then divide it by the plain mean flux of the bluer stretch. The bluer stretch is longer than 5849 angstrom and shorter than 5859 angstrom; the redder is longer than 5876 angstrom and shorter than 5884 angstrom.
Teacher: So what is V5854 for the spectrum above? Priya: 0.92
